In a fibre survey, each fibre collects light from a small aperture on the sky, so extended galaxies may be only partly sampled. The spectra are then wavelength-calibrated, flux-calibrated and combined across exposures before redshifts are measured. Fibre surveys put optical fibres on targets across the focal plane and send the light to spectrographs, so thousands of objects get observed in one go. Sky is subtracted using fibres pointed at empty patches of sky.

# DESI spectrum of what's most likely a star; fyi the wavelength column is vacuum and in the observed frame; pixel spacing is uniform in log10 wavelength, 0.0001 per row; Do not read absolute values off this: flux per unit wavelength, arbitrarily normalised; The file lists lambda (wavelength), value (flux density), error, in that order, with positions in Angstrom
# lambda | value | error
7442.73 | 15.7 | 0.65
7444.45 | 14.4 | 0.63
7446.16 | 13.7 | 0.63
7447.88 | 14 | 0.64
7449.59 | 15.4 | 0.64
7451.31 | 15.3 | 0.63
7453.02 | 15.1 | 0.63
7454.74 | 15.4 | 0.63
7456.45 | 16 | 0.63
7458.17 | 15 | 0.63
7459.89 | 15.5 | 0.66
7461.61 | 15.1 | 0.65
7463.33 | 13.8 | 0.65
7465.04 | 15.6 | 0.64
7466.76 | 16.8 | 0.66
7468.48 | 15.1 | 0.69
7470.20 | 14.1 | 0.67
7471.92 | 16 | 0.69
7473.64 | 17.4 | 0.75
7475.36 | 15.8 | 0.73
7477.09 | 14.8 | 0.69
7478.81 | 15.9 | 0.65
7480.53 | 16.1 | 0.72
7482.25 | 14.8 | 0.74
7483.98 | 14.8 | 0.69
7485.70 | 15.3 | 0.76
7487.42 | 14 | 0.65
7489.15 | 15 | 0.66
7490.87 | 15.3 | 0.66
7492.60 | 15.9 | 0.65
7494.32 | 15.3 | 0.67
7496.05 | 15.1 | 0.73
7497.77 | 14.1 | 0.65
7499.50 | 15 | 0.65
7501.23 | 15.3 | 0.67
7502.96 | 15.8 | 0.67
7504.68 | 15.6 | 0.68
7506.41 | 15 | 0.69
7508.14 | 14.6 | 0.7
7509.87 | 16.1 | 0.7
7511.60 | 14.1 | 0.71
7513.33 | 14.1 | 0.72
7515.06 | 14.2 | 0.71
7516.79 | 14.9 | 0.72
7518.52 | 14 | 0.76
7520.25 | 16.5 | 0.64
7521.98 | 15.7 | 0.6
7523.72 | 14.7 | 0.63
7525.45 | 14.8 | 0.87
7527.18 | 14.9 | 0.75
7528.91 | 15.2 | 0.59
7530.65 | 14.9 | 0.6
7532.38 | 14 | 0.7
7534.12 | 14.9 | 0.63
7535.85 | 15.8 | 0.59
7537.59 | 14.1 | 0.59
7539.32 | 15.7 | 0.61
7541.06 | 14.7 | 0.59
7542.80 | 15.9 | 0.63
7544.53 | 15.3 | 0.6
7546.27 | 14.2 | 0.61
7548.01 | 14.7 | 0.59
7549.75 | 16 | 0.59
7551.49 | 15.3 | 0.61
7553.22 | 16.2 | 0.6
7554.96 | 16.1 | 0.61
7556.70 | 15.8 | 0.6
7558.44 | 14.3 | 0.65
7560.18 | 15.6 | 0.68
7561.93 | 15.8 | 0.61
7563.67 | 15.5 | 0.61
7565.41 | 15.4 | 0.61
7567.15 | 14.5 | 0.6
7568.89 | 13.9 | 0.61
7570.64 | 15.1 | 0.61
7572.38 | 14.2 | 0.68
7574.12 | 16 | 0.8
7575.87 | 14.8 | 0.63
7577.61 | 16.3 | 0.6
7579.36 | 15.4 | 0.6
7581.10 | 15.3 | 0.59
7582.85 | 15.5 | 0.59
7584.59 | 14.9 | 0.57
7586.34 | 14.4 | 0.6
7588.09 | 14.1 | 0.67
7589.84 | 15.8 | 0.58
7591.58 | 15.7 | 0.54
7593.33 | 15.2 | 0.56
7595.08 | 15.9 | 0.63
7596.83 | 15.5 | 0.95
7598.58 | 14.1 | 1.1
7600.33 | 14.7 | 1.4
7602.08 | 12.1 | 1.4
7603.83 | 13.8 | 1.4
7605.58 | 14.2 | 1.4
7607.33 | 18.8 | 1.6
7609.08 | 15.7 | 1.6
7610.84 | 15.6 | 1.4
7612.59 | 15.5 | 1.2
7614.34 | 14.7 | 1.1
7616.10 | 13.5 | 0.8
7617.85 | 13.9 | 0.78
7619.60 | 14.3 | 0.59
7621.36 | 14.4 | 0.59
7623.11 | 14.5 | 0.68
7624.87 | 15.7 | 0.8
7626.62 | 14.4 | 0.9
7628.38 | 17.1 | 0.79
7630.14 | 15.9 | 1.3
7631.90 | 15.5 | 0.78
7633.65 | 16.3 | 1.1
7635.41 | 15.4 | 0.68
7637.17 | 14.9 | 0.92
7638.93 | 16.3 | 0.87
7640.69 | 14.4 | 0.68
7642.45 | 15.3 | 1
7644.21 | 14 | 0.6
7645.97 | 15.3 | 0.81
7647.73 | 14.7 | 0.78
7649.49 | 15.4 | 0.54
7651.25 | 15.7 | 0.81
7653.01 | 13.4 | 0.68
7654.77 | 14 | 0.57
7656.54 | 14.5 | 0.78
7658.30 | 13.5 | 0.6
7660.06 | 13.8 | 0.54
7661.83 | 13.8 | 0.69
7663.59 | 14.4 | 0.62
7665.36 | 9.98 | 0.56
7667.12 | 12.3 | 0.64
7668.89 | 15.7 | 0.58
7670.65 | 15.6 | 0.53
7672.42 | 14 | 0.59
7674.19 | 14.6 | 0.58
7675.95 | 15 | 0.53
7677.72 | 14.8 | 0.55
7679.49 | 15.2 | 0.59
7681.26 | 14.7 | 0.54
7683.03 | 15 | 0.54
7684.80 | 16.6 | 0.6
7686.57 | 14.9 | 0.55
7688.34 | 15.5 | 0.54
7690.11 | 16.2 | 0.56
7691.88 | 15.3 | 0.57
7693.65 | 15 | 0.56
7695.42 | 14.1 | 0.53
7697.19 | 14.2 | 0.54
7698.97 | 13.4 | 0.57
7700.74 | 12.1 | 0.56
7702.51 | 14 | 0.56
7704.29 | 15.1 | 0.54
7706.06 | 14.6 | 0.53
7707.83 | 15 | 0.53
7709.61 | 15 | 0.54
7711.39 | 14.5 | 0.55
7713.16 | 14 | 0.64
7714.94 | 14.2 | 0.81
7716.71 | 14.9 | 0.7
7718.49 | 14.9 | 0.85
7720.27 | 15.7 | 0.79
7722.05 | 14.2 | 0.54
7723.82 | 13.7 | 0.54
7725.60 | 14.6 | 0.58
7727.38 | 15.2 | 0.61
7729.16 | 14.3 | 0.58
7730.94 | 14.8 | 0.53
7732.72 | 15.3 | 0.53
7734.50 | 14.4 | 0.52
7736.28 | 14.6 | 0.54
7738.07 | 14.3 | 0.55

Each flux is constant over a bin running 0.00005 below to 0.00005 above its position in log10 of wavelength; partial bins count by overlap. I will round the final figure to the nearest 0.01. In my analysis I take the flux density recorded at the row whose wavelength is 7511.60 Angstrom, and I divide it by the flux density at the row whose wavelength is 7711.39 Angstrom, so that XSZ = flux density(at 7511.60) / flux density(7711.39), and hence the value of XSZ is 0.97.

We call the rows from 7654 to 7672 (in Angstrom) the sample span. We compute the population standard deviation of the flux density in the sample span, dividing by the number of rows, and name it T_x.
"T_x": 1.57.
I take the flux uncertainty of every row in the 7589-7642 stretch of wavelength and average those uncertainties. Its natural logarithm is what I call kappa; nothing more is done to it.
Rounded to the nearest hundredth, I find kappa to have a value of -0.03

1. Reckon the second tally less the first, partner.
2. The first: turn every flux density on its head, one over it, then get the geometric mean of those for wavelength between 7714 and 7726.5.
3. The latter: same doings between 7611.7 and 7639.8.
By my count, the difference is -0.0024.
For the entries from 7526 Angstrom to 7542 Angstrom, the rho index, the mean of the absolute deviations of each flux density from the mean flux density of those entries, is 0.44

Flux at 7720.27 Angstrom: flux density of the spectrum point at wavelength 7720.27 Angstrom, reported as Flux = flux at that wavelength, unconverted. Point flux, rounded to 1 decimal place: 15.7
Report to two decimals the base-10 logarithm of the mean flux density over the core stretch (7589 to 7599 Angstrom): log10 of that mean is 1.19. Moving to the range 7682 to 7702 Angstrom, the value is 1.17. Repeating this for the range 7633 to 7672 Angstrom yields 1.16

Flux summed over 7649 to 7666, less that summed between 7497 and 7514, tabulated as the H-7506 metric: -11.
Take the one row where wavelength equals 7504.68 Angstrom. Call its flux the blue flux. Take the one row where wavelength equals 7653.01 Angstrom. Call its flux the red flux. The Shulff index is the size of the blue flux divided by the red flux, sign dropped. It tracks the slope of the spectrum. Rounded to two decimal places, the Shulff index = 1.16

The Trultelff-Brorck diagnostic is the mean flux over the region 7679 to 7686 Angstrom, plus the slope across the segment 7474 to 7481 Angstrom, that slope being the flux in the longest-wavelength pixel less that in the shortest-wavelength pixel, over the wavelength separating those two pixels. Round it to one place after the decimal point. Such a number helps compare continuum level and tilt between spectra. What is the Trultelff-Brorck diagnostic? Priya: 15.4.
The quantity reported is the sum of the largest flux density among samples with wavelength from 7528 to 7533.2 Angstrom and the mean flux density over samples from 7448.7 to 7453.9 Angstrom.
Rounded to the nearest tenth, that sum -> 30.5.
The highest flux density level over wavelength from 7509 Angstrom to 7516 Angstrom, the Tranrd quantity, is 16.1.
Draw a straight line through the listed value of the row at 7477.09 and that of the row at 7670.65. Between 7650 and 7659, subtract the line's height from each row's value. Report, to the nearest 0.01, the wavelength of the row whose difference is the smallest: 7653.01 Angstrom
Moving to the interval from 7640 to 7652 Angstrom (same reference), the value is 7644.21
